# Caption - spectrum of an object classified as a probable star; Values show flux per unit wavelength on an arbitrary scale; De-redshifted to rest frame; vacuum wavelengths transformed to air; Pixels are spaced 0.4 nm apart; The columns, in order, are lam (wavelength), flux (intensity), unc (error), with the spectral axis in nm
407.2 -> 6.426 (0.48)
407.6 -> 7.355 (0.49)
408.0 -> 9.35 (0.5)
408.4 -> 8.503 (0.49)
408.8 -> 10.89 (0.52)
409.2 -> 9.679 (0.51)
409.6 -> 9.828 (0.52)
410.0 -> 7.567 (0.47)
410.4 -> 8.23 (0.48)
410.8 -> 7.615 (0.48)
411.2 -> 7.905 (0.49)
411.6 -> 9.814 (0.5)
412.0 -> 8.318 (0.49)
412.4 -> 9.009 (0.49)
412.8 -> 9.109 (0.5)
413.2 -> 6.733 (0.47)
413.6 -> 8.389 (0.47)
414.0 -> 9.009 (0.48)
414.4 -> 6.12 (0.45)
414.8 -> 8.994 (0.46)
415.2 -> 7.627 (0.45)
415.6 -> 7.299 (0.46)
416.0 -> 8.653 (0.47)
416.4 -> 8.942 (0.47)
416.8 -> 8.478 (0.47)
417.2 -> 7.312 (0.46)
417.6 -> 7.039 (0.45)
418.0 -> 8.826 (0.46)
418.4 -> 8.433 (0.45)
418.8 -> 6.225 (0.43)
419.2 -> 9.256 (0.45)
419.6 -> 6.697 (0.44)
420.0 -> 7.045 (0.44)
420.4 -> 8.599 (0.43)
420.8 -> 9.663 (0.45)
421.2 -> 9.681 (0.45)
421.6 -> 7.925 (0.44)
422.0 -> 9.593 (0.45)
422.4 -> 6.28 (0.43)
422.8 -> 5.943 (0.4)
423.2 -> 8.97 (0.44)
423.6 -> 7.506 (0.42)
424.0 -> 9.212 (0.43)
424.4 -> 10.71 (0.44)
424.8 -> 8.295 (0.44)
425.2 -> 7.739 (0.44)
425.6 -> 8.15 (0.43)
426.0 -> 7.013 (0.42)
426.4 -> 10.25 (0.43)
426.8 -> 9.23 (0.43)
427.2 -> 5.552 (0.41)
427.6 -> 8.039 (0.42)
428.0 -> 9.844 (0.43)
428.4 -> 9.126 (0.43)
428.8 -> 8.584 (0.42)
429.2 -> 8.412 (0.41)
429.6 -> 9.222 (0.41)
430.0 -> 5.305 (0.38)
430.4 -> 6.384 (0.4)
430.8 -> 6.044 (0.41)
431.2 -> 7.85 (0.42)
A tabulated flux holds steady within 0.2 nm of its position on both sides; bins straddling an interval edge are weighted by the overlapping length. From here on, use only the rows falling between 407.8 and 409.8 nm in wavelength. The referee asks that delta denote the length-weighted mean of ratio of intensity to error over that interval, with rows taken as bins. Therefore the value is 19.0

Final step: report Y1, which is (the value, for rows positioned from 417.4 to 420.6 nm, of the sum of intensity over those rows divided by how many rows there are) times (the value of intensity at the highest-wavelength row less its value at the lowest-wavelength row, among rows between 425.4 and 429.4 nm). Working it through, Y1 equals 2.0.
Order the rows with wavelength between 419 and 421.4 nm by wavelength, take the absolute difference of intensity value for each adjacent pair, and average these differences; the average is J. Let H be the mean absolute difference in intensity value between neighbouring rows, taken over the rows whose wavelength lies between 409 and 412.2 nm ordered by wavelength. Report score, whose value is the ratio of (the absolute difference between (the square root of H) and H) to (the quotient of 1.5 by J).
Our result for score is 0.0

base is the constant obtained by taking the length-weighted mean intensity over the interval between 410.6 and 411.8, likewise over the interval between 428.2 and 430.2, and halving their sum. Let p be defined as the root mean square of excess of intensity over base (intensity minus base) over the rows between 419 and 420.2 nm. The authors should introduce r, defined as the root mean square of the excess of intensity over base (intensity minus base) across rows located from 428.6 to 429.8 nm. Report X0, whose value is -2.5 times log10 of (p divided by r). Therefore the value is -0.9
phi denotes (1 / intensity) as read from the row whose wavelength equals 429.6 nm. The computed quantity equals 0.11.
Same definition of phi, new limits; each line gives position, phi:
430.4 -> 0.16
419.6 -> 0.15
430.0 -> 0.19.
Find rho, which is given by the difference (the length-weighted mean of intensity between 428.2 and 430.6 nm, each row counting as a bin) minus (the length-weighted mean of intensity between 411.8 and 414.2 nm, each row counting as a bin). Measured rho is -0.6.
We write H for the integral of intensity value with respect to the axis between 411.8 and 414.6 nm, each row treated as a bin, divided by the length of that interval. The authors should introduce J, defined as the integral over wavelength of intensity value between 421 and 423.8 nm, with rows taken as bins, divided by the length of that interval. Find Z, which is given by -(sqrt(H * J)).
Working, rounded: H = 8.10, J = 8.0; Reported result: -8.04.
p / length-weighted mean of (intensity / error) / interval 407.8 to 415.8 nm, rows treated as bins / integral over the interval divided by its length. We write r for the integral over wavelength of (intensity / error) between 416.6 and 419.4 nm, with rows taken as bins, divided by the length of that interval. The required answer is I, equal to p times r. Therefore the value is 307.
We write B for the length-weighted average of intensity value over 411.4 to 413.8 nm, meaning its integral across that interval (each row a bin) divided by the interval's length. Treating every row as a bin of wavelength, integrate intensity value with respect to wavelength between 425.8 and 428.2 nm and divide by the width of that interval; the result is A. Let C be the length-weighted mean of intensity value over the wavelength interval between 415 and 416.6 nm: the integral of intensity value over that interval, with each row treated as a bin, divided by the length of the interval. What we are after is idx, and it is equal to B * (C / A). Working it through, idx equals 8.4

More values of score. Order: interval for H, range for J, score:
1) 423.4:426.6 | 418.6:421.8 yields 0.3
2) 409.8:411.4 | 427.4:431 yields 0.2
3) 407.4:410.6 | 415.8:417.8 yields 0.1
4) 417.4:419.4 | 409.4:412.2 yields 0.4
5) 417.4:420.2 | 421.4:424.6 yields 0.5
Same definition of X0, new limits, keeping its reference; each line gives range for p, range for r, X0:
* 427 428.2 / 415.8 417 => -1.5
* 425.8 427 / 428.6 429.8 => -1.0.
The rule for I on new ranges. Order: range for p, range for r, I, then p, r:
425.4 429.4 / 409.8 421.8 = 349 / 19.9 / 17.6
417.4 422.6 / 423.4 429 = 362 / 18.2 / 19.9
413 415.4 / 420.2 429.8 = 332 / 16.8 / 19.7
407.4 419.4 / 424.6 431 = 331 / 17.5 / 18.9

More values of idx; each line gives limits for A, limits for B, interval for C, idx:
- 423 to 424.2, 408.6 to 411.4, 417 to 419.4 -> 8.1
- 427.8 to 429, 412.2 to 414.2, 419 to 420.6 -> 7.3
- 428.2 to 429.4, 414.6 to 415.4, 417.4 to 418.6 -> 7.7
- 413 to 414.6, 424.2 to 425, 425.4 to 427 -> 10.9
